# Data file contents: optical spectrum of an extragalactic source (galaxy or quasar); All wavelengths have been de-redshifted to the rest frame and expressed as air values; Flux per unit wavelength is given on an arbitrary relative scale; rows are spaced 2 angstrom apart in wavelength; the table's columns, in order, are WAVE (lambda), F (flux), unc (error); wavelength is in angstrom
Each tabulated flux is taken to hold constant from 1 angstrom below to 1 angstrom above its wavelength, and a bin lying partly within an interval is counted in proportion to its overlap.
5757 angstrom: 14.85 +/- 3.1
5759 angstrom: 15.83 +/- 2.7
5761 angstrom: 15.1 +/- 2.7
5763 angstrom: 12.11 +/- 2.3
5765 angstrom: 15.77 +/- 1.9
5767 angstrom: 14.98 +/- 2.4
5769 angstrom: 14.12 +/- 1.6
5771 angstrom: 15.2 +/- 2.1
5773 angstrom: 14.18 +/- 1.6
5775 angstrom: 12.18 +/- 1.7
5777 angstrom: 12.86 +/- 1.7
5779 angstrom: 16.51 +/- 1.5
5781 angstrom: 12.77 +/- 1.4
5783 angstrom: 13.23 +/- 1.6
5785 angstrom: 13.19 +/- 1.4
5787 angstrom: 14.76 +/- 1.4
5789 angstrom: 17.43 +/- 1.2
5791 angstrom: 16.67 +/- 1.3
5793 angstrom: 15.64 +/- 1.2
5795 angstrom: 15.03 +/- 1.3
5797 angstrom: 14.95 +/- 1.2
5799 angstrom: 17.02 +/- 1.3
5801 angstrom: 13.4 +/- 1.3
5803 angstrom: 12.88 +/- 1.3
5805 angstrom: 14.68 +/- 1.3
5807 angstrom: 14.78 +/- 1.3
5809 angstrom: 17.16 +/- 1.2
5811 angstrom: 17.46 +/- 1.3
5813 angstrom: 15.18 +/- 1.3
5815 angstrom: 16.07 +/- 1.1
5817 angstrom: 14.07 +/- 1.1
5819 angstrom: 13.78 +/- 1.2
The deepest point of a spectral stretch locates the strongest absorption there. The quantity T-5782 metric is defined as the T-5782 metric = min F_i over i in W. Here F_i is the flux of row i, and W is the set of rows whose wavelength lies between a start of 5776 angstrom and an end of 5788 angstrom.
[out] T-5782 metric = 12.77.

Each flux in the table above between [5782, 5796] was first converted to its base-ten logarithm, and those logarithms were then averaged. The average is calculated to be 1.18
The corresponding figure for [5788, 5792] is 1.23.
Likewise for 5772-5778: 1.12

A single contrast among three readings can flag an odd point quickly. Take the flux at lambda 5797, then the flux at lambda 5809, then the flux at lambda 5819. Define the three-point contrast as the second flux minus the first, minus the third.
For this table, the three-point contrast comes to -11.6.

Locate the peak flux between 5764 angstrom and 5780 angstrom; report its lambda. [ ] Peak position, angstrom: 5779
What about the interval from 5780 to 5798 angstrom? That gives 5789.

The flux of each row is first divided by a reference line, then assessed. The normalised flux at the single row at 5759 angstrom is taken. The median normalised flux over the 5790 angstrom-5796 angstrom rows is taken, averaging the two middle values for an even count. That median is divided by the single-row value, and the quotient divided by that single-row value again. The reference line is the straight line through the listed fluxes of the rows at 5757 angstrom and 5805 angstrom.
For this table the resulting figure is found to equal 0.93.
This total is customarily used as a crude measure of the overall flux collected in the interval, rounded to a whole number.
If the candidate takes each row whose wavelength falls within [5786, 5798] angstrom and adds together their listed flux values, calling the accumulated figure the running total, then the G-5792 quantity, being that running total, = 94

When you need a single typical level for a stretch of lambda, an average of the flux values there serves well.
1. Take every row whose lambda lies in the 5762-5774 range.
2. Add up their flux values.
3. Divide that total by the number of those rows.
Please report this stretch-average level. 14.4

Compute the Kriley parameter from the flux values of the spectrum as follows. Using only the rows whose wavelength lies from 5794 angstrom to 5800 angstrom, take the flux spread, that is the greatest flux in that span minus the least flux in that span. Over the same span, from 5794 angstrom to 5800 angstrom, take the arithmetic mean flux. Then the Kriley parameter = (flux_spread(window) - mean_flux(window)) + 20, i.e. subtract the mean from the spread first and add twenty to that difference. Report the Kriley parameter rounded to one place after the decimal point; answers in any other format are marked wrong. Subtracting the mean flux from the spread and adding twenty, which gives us 6.4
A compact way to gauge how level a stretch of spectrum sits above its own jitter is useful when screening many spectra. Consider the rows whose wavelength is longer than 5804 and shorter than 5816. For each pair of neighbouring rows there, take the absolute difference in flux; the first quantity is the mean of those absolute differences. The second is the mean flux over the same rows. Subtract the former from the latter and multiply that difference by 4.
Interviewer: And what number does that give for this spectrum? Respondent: 58.8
